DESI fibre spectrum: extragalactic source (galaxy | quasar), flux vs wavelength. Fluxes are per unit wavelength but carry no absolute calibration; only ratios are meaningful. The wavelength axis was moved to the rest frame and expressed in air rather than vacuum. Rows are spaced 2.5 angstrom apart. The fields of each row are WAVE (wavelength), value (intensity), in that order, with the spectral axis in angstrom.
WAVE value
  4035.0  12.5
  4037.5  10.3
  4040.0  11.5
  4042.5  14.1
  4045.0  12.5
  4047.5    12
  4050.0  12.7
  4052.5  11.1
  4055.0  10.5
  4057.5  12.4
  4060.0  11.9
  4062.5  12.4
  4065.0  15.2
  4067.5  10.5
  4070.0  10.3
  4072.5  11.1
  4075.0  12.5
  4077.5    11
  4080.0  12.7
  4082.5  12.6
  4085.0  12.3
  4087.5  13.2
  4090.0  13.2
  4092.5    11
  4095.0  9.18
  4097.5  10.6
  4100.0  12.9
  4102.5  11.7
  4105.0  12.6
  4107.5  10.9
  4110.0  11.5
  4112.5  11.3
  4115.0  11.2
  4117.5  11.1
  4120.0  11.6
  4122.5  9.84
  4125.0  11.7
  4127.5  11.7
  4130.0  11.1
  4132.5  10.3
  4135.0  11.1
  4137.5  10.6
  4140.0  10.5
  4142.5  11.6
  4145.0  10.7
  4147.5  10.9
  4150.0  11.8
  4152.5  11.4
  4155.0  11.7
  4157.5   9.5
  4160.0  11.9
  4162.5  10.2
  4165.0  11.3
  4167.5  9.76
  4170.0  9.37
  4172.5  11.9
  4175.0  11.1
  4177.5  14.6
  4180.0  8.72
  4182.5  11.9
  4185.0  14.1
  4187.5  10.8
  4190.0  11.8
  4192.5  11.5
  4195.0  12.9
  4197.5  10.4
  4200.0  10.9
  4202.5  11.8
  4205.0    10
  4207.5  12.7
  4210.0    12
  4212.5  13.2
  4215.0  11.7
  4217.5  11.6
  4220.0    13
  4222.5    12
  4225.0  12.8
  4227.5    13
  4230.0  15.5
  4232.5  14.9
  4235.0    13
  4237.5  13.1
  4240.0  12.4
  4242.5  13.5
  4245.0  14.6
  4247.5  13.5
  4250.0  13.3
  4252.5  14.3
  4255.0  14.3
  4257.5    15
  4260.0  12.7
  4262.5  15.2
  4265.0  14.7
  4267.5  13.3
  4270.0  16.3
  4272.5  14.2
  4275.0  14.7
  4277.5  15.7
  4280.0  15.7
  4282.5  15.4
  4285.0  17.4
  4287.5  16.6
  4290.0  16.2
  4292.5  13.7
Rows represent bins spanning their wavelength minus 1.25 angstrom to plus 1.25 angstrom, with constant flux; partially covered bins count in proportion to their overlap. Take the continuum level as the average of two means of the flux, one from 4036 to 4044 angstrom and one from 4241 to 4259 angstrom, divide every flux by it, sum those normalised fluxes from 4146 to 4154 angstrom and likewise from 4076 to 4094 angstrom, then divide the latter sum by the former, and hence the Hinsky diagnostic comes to 2.5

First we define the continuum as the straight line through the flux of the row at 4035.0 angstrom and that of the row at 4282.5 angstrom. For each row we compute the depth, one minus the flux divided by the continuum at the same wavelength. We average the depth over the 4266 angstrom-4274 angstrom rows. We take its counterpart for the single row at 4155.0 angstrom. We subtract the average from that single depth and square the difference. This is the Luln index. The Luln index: 0.013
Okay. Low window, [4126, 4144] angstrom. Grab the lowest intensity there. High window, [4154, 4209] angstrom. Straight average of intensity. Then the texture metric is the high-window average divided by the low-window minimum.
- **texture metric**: 1.10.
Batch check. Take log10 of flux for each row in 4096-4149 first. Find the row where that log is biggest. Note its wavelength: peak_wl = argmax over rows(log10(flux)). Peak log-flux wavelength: 4100.0 angstrom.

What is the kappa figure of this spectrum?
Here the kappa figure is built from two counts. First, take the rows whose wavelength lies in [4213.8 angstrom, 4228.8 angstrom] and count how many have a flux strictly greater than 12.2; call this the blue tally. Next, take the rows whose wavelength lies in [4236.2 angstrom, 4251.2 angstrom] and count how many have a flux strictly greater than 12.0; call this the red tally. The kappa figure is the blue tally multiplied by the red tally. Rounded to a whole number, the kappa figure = 18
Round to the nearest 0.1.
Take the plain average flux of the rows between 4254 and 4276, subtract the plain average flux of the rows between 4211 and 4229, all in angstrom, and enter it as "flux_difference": 2.0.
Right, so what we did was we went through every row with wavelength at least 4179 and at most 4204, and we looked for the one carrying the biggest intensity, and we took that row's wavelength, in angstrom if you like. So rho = 4185.0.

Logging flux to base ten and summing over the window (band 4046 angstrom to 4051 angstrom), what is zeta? 2.18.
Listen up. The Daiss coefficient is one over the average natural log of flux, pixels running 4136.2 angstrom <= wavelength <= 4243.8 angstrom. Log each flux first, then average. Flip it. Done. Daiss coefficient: 0.406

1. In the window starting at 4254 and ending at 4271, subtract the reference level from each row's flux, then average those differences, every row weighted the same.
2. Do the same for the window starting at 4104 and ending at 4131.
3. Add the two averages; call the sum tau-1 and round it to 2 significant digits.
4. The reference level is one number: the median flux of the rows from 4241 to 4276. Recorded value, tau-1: -2.8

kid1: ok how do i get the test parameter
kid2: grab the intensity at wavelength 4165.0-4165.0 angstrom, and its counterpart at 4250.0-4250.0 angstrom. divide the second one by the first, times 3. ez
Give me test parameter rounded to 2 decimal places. 3.53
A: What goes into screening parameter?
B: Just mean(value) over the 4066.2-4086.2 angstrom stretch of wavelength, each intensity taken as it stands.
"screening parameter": 11.6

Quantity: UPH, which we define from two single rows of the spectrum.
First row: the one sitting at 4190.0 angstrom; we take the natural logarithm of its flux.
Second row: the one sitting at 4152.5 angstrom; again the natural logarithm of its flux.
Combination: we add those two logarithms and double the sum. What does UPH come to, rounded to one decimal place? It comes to 9.8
